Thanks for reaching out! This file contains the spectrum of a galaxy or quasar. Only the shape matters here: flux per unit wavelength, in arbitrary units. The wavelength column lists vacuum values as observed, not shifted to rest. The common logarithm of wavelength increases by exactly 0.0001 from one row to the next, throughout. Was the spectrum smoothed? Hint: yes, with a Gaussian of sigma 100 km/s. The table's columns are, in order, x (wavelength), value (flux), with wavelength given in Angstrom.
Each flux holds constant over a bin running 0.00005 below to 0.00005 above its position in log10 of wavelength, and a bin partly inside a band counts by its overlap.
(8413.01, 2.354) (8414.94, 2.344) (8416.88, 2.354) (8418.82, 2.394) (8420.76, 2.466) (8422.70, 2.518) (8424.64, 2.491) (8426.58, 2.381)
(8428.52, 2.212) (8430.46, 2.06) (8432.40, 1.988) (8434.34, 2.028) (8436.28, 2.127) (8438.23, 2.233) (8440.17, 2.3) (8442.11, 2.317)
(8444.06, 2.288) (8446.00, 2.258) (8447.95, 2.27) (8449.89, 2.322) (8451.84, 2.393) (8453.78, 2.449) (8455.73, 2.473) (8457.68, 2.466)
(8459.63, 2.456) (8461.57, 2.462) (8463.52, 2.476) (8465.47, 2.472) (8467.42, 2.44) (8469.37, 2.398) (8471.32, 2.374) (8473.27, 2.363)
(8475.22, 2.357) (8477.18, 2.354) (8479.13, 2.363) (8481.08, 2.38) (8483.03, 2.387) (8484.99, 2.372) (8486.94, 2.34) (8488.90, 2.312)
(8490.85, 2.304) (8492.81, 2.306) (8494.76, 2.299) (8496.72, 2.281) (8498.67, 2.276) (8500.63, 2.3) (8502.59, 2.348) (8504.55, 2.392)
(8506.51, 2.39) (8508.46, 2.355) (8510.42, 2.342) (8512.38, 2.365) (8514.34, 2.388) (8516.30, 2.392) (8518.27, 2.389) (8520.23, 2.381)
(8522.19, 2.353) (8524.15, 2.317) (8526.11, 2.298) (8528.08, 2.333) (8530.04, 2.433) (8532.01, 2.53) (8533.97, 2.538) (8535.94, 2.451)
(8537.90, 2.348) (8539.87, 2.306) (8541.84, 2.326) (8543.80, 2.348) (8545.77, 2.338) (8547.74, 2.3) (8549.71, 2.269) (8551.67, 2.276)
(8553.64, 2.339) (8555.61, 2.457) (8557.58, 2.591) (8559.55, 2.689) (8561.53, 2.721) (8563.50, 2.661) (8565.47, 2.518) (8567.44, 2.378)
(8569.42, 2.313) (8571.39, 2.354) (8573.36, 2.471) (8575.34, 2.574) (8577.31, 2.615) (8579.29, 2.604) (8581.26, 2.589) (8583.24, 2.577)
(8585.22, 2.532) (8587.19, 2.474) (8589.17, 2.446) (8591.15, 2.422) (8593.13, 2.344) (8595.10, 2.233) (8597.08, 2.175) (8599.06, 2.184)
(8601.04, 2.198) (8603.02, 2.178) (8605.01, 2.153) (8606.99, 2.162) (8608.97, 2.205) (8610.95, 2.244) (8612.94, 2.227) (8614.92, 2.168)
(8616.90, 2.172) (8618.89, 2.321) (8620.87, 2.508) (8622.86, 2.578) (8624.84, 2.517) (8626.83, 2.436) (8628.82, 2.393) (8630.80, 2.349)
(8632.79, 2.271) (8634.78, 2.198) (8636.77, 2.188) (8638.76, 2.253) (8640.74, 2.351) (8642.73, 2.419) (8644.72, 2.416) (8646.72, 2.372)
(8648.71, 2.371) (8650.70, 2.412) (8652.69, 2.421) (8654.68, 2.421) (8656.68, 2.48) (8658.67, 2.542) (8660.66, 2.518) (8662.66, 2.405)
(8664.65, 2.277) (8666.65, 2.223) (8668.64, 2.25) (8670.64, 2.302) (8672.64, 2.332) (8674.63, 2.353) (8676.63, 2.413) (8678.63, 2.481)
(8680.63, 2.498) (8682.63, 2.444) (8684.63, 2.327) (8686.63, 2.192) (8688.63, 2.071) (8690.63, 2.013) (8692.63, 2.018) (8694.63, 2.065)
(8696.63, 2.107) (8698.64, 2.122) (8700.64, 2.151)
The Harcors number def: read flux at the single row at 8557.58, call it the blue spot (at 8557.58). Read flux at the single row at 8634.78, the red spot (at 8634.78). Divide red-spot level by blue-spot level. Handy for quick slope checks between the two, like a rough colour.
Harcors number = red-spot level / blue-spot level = 0.85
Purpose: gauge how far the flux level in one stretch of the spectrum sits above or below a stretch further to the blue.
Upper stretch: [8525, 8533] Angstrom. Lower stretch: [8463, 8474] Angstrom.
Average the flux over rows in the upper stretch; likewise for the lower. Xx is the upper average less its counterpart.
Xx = -0.02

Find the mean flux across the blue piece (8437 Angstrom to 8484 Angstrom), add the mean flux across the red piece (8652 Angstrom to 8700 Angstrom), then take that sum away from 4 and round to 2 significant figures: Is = -0.68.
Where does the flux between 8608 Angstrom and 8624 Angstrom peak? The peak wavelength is 8622.86 Angstrom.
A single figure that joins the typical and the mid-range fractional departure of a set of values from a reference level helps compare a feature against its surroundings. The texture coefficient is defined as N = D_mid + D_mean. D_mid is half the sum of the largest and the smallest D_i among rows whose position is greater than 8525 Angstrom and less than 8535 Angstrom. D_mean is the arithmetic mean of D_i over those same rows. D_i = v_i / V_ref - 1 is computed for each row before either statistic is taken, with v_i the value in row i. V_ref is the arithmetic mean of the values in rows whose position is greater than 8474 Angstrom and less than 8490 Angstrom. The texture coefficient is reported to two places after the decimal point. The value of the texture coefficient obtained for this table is 0.05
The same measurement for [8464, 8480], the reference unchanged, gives 0.04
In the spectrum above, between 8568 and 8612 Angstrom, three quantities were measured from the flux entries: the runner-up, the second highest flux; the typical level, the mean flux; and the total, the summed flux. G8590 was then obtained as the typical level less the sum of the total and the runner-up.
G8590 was -52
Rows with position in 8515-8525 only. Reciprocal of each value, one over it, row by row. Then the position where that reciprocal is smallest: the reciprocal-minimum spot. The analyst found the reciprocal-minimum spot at 8516.30 Angstrom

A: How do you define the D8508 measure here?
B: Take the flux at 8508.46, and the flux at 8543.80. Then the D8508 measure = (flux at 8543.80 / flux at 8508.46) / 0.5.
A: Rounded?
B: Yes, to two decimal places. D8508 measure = 1.99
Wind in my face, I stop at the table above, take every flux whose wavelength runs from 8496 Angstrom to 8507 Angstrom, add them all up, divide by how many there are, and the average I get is 2.33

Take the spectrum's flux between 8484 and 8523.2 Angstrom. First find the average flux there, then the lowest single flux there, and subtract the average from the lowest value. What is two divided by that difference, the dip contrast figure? -29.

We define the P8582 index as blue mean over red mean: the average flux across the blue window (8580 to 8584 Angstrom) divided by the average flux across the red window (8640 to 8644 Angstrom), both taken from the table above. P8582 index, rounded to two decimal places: 1.08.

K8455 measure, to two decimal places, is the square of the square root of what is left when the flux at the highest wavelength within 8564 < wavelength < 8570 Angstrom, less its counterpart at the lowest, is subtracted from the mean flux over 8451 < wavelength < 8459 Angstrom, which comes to 2.65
